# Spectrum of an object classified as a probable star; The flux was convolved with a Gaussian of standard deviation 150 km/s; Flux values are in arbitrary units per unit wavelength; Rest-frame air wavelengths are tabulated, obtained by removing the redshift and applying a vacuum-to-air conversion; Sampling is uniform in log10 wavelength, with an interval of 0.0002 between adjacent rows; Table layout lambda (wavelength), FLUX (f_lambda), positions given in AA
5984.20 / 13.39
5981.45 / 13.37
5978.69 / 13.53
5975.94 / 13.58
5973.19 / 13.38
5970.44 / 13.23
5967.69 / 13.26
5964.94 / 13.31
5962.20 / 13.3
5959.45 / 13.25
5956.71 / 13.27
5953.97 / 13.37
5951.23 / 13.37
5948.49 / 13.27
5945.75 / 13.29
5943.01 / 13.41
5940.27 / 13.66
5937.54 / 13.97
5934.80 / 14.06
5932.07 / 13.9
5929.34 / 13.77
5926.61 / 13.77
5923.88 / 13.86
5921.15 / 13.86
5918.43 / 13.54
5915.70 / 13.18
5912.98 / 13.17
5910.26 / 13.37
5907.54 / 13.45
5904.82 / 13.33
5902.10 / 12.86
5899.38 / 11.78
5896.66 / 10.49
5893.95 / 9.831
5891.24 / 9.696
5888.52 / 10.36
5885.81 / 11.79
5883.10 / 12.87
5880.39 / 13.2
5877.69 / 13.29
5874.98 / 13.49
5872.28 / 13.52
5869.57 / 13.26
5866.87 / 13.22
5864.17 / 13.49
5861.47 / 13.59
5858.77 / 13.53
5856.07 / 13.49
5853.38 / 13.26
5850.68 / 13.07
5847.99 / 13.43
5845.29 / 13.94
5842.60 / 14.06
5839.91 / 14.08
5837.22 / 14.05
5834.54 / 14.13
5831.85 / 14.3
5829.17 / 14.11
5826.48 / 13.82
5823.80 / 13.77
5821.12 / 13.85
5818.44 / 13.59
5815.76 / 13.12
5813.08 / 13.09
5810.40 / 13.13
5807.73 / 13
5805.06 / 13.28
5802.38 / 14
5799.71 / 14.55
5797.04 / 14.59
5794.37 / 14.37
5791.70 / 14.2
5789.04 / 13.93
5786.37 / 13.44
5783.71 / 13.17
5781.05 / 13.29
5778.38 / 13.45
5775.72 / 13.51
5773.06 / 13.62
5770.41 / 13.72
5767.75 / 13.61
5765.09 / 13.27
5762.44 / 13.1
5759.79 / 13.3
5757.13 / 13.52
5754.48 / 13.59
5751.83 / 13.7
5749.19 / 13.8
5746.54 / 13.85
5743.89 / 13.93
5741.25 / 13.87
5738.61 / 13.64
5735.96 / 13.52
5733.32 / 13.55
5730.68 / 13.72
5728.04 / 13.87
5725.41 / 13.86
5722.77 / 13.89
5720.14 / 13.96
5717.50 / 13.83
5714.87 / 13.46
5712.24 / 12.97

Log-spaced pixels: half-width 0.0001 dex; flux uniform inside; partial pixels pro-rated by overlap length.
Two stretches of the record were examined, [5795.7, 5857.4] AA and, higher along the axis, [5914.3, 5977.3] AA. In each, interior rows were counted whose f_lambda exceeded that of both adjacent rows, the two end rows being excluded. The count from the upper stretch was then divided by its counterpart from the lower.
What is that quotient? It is 0.5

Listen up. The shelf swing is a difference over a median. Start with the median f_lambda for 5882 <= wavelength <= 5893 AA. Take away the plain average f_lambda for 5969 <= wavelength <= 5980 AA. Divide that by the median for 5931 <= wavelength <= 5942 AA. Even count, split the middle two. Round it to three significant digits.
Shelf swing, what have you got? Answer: -0.169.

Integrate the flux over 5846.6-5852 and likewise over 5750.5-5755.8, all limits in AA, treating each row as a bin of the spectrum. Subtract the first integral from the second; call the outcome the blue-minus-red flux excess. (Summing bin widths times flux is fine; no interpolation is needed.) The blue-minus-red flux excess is 0.9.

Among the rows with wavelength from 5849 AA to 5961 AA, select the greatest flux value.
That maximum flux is 14.06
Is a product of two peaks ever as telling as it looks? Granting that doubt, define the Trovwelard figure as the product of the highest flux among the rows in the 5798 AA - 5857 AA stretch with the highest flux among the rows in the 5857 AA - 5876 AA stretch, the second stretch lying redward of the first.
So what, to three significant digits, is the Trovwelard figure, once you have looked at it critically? 198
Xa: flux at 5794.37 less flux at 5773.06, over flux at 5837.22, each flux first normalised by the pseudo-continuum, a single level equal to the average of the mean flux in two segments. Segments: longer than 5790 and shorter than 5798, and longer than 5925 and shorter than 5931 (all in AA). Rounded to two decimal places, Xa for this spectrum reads 0.05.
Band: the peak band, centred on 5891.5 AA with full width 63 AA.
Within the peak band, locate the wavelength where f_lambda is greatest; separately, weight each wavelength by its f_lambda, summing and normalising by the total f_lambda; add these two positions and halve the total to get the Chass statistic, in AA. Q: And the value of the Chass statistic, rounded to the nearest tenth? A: 5906.2 AA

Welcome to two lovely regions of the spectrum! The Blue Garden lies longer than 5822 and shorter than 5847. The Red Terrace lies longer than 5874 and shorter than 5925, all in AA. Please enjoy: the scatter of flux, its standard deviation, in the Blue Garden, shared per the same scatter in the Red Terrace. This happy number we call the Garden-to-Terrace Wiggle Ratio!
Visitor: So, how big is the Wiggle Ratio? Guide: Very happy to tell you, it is 0.1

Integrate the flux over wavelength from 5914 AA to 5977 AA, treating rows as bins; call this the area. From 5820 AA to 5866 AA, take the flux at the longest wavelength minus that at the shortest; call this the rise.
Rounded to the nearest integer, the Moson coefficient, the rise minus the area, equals -852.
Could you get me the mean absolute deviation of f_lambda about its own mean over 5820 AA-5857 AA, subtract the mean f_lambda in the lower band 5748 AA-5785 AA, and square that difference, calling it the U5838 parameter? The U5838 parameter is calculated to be 174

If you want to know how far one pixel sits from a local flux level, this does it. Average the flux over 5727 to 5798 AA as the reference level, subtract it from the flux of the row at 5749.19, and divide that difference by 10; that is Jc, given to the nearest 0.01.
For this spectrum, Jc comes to 0.01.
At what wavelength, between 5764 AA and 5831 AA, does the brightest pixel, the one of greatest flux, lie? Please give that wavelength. 5797.04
